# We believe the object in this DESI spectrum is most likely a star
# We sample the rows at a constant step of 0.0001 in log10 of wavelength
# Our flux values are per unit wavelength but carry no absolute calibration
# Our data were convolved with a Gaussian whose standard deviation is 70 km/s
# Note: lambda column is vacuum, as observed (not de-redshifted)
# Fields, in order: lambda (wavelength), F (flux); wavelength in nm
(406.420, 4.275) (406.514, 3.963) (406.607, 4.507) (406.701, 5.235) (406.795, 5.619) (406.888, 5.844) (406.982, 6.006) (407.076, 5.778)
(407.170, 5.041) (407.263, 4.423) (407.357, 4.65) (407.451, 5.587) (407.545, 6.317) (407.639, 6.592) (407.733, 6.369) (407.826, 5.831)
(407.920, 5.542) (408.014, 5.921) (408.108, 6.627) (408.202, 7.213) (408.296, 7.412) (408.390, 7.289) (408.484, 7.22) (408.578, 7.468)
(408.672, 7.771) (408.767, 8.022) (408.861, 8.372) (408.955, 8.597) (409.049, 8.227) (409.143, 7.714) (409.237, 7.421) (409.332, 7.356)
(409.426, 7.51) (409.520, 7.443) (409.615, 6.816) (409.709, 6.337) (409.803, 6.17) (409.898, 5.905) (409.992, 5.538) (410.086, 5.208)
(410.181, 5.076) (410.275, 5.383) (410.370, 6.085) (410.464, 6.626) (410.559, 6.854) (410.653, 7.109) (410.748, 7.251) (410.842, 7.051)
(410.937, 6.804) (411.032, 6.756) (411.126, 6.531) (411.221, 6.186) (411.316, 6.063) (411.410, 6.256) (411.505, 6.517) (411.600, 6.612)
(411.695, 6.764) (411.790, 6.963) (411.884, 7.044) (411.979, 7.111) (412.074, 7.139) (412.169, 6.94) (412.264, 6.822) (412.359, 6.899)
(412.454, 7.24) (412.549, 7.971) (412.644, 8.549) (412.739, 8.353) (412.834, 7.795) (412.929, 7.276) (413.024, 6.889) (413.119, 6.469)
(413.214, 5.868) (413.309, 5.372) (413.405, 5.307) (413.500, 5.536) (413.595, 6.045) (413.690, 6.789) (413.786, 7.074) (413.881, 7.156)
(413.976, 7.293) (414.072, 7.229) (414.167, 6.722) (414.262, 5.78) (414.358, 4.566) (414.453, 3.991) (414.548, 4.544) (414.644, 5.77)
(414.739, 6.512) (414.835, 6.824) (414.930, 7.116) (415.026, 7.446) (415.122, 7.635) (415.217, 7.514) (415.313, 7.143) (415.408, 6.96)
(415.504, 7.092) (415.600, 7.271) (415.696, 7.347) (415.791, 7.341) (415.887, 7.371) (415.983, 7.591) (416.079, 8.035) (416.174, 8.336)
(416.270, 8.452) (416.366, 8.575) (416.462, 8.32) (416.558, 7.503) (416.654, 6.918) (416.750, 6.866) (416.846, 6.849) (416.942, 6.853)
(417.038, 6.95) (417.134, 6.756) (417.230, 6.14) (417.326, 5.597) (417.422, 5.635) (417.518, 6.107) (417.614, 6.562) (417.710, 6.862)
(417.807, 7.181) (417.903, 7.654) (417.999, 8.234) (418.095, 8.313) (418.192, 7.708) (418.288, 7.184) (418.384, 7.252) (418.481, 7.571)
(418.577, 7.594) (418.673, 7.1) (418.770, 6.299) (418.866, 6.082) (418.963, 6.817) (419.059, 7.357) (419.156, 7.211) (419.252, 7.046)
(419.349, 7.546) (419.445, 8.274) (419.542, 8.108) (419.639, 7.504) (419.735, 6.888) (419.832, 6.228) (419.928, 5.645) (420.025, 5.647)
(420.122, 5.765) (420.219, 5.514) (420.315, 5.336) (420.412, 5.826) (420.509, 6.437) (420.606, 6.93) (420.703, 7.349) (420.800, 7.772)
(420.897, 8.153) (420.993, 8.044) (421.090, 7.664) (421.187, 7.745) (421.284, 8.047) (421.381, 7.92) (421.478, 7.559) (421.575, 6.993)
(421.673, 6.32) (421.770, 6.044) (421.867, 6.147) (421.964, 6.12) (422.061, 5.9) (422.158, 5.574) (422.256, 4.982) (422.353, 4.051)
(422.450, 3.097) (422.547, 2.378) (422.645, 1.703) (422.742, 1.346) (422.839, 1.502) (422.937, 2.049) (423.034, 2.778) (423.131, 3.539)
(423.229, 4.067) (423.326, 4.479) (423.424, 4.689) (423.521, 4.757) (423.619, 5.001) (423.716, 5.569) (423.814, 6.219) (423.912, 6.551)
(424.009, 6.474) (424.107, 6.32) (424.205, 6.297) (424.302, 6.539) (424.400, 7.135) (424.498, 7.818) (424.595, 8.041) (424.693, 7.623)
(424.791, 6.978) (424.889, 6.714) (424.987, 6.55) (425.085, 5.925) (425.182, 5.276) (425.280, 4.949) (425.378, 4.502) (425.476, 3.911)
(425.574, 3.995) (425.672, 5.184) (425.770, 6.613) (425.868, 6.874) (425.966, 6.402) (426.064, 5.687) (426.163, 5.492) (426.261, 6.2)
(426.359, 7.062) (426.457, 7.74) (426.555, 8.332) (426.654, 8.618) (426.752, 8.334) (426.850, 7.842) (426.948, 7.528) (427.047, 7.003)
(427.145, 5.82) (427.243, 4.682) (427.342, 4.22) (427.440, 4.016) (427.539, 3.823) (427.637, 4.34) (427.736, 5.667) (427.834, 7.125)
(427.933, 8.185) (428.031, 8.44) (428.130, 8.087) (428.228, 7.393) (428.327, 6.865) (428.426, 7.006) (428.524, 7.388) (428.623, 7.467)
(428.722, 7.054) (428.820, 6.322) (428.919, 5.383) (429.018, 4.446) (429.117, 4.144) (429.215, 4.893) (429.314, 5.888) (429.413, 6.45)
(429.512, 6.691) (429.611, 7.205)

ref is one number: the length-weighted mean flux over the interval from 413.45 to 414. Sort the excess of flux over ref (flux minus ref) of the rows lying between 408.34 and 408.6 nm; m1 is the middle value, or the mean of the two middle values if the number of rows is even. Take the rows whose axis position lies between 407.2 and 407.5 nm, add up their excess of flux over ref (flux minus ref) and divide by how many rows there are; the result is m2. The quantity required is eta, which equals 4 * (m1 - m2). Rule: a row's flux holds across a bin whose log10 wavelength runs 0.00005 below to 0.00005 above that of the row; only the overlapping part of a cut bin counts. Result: 10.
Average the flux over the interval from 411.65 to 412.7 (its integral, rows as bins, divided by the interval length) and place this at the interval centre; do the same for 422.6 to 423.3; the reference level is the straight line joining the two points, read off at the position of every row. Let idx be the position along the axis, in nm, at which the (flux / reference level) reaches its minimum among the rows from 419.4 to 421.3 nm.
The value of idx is 420.315 nm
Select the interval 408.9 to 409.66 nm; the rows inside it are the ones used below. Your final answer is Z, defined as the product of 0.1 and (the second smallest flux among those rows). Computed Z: 0.74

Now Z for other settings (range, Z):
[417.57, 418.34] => 0.69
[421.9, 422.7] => 0.24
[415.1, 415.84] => 0.71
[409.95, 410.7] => 0.52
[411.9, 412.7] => 0.69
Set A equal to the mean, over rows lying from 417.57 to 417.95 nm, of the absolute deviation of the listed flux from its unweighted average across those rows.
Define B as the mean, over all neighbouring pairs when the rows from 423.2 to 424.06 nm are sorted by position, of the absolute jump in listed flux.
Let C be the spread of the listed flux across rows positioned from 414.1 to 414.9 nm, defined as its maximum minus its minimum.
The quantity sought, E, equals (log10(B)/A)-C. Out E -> -4.2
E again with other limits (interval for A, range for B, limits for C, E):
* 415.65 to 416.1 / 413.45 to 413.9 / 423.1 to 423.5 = -2.9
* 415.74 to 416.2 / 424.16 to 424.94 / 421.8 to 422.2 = -1.6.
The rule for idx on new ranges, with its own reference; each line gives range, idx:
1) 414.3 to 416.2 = 414.453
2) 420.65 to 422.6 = 422.547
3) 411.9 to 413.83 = 413.405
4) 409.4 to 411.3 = 410.181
